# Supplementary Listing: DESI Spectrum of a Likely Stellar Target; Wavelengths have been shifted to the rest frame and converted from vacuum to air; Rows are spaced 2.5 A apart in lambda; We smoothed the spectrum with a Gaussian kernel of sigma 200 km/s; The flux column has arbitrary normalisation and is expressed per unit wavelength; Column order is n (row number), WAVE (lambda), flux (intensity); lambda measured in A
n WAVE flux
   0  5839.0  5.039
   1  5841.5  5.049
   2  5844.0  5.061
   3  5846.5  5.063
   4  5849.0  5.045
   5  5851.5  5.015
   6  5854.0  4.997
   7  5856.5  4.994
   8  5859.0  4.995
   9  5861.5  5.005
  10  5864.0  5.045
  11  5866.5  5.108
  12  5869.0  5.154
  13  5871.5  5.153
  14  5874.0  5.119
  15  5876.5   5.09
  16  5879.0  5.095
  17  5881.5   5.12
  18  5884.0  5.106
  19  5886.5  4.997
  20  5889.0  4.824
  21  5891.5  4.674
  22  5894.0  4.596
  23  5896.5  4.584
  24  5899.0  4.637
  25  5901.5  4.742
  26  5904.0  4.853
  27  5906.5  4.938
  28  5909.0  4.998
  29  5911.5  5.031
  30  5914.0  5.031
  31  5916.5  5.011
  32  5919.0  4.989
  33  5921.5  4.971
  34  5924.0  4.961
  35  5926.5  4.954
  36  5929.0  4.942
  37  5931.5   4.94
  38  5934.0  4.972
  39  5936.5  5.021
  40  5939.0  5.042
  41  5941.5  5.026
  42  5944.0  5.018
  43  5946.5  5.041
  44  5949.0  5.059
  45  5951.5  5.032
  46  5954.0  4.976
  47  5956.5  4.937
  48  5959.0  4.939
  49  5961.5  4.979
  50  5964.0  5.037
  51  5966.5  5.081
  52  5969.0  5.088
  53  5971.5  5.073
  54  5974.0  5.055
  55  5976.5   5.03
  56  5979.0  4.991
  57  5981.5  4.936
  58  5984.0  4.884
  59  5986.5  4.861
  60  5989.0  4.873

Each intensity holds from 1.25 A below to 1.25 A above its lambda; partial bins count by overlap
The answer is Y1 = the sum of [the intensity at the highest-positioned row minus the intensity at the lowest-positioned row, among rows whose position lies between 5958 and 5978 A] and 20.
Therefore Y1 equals 20.1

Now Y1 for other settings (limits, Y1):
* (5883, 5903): 19.6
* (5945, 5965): 20.0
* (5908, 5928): 20.0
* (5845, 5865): 20.0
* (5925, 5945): 20.1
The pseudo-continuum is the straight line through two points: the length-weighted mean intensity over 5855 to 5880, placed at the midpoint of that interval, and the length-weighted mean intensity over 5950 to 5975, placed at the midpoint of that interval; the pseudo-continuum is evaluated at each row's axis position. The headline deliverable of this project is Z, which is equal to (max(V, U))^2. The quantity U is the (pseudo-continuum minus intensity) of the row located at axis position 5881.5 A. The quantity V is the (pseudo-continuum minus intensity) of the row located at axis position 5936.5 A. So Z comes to 0.0002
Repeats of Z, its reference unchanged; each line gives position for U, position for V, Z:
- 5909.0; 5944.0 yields 0.0028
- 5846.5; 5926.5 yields 0.0075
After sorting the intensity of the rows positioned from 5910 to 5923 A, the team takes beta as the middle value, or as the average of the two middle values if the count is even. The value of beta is 5.01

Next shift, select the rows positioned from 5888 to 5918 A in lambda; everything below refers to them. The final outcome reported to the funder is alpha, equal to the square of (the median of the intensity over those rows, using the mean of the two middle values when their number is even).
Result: 23.4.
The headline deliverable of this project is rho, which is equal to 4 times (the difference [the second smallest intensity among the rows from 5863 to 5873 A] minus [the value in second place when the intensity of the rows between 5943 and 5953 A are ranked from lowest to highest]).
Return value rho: 0.30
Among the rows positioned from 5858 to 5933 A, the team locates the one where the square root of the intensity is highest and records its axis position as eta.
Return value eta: 5869.0 A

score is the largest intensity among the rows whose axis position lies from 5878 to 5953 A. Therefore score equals 5.12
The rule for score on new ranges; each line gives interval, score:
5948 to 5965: 5.059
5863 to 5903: 5.154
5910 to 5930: 5.031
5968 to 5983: 5.088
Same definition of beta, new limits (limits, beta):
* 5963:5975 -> 5.07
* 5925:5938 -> 4.95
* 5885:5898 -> 4.67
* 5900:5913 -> 4.94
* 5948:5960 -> 4.98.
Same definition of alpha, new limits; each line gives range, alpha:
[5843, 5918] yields 25.1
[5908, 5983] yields 25.1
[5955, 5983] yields 25.3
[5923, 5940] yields 24.6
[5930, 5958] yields 25.2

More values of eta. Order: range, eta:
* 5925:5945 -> 5939.0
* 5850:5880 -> 5869.0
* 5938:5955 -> 5949.0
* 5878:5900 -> 5881.5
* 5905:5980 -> 5969.0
